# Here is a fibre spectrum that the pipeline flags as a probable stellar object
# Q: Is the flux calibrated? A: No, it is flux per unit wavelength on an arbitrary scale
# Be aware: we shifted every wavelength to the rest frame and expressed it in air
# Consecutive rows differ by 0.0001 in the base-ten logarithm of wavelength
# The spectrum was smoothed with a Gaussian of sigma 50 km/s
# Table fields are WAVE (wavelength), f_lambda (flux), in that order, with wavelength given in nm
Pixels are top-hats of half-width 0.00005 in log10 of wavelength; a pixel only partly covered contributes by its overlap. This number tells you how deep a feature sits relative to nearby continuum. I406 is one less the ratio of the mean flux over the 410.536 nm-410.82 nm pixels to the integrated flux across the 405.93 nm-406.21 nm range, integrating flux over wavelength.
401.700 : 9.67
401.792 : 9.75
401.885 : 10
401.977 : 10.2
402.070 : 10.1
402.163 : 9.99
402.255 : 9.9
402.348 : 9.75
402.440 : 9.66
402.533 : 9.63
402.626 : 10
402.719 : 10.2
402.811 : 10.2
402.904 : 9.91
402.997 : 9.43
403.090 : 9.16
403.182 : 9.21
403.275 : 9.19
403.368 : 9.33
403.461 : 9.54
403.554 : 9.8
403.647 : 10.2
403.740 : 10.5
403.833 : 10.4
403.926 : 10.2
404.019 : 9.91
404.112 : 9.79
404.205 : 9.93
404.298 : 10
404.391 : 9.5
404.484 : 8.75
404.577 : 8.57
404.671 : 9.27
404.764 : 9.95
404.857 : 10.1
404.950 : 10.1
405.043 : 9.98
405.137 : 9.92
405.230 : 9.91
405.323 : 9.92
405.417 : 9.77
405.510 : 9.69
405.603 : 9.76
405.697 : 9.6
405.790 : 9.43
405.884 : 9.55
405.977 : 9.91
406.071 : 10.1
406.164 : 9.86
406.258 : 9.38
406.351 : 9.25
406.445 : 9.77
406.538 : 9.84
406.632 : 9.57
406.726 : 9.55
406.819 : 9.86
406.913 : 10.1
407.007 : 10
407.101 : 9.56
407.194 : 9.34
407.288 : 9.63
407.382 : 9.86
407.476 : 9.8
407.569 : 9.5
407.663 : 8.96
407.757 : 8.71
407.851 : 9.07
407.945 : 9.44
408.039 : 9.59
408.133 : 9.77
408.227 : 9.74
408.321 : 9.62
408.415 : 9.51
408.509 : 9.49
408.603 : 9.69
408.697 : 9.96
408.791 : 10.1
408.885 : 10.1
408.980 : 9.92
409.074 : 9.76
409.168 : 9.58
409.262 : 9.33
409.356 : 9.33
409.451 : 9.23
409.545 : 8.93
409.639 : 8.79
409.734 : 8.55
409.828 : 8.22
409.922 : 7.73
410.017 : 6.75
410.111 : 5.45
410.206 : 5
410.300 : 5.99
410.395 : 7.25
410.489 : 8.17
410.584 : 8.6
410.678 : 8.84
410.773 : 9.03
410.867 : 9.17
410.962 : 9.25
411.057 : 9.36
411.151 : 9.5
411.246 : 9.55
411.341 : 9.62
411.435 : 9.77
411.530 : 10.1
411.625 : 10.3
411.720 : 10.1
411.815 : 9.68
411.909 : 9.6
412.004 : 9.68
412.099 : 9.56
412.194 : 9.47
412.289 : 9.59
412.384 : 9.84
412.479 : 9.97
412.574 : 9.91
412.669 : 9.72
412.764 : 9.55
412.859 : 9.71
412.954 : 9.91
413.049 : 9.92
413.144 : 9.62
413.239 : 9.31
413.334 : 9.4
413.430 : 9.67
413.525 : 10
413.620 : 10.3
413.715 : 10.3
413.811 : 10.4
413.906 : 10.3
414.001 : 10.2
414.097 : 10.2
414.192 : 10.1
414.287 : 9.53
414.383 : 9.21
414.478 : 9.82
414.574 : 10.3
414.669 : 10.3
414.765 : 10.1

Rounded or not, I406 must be -2.16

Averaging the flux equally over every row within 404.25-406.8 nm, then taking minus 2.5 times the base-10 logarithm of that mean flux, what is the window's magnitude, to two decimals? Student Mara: -2.46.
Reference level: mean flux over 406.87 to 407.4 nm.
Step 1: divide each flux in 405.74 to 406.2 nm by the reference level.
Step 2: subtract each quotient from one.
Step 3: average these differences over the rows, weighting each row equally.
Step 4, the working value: 0.00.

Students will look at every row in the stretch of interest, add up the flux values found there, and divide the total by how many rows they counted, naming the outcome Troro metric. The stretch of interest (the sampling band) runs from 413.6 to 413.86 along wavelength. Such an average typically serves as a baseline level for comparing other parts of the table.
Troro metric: 10.3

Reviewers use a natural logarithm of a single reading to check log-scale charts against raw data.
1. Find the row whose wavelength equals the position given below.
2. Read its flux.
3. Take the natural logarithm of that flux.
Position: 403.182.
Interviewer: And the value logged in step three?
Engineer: 2.22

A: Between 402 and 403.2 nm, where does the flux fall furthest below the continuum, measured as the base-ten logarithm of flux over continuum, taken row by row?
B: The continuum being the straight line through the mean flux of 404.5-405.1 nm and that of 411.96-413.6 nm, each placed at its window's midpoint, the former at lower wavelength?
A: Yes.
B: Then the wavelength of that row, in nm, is 403.090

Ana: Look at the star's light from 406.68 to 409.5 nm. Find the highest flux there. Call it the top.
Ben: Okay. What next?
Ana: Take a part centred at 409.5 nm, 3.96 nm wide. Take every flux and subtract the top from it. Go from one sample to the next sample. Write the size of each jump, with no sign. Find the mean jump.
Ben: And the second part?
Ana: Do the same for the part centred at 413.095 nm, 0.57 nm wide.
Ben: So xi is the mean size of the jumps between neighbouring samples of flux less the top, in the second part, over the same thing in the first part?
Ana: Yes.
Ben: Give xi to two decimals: 0.59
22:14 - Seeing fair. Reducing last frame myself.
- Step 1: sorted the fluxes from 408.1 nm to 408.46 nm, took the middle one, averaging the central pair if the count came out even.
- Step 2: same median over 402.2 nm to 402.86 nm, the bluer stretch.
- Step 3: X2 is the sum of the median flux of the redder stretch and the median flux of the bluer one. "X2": 19.6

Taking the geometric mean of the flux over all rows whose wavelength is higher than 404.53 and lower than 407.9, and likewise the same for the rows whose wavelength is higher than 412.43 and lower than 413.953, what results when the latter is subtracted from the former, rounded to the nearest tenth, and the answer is -0.2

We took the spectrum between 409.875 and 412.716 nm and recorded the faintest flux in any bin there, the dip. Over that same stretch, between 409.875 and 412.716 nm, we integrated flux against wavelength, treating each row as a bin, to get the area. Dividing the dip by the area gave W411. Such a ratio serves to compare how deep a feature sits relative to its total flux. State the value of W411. 0.2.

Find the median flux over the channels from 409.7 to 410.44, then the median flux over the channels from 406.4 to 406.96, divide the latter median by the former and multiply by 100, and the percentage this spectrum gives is 140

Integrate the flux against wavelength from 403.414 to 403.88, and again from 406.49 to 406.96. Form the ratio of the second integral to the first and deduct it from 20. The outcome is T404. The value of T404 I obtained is 19.0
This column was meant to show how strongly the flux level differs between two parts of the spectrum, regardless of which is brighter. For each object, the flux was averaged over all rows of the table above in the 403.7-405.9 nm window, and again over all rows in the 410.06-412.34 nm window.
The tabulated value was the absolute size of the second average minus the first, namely 0.91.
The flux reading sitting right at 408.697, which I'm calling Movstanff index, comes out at 9.96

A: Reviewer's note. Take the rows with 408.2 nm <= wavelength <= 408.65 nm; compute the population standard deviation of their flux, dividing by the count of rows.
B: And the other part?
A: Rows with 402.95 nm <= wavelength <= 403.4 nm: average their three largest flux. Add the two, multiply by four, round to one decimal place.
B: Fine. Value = 37.7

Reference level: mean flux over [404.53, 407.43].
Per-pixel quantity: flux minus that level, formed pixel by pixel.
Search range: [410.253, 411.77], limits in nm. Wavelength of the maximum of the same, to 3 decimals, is 411.625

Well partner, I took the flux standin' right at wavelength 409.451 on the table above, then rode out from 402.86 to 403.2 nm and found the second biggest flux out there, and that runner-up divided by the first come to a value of 1.02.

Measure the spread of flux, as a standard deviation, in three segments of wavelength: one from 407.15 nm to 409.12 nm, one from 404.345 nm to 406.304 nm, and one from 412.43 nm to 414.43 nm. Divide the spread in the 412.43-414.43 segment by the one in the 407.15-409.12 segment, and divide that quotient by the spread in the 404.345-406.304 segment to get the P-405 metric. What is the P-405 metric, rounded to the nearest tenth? 2.4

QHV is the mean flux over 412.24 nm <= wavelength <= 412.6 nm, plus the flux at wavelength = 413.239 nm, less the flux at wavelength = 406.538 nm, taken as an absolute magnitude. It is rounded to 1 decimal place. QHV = 9.3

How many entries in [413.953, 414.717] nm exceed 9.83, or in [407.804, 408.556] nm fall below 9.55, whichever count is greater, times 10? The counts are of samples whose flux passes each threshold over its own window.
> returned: 50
